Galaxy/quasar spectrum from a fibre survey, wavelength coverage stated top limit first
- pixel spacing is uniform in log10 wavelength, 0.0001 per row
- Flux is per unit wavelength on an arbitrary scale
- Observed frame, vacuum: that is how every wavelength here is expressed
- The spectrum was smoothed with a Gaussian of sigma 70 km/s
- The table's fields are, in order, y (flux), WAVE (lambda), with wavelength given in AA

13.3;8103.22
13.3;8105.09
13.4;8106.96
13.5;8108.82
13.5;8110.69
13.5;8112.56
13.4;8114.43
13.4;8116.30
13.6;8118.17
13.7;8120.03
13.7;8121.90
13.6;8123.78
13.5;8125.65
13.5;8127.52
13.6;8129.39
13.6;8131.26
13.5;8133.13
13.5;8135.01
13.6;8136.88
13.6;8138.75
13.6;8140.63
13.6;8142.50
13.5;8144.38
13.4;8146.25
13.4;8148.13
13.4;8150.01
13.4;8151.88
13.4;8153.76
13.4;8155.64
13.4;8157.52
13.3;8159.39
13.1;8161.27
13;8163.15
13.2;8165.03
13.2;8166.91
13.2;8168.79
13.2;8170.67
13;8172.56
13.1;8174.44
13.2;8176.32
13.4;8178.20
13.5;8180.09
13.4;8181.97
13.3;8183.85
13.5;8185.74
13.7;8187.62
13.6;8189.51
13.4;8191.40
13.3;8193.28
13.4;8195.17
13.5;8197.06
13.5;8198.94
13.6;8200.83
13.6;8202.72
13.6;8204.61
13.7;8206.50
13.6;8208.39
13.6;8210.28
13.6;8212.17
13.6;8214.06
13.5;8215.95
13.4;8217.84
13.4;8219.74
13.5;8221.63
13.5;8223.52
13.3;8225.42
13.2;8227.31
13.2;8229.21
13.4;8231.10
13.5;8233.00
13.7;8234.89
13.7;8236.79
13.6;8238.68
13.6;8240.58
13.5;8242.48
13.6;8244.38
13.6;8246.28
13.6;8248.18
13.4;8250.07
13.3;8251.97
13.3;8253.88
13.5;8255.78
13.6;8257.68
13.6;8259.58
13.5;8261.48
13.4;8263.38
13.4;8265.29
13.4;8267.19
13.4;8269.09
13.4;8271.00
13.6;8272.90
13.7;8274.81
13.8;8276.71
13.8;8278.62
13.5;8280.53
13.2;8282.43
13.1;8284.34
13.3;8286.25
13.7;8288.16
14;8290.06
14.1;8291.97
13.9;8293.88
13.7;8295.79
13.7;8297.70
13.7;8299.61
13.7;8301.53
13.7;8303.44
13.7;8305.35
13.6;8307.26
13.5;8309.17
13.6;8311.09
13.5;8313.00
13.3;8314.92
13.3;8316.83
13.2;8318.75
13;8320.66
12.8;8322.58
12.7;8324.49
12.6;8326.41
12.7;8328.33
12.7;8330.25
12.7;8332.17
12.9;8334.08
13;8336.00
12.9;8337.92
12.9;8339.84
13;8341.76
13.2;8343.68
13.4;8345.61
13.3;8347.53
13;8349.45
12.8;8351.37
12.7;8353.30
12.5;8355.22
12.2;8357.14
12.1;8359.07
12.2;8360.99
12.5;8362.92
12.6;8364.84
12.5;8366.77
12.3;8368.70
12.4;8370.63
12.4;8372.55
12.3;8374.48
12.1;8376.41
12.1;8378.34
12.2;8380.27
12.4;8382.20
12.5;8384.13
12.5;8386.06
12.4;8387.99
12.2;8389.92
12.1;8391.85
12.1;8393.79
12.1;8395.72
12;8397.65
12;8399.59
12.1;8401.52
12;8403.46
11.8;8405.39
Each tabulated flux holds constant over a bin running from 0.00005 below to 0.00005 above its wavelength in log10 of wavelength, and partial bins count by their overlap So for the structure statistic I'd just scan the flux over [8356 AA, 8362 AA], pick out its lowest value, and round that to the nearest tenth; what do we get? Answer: 12.1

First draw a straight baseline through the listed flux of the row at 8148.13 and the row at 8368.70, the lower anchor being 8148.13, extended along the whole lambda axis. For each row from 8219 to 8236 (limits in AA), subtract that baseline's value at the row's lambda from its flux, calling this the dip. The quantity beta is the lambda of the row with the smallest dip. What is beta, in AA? 8227.31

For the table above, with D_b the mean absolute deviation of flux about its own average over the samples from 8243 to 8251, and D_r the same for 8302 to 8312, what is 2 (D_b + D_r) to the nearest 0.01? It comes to 0.28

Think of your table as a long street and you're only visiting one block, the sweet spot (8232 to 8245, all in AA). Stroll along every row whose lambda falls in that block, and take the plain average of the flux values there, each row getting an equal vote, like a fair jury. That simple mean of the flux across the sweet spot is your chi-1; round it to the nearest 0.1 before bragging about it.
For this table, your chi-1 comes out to 13.6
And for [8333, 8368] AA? 12.8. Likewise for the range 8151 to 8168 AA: 13.3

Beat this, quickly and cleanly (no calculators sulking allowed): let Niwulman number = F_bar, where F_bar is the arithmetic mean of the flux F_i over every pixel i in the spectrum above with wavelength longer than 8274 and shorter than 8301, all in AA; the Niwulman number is 13.7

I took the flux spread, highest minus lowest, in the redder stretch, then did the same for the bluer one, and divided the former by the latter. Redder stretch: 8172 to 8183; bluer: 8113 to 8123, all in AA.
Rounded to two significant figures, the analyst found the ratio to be 1.7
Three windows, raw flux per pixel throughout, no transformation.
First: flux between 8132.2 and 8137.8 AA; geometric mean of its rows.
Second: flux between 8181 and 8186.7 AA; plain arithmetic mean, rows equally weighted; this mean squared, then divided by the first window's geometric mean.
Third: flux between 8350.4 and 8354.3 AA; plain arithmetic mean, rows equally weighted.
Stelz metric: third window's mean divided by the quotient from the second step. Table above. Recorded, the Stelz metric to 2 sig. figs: 0.96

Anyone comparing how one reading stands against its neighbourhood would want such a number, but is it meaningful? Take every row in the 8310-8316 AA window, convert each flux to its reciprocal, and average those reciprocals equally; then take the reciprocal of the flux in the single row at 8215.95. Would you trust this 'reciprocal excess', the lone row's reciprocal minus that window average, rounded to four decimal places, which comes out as -0.0002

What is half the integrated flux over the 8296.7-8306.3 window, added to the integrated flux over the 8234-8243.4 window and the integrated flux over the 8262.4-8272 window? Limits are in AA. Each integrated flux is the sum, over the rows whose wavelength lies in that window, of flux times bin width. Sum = 322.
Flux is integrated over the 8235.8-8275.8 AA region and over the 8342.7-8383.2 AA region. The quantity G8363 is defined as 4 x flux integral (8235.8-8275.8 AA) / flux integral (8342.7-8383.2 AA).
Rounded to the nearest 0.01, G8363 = 4.26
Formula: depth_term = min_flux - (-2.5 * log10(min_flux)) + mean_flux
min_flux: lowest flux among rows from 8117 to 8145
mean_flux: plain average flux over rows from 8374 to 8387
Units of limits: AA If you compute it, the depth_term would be 28.6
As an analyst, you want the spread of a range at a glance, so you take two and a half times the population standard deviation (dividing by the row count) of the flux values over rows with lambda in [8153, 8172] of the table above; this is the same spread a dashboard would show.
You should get 0.32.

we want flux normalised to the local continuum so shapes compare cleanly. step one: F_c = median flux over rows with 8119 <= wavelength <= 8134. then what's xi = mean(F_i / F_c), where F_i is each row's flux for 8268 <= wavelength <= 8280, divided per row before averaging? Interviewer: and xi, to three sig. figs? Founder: 1.00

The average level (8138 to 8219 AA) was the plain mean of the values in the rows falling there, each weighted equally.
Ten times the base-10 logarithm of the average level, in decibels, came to 11.3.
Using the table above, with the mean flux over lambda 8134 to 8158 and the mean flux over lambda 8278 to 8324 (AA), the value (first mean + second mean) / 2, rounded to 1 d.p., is 13.5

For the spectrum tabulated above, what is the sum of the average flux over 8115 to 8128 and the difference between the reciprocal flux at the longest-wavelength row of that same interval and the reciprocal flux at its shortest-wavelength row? 13.6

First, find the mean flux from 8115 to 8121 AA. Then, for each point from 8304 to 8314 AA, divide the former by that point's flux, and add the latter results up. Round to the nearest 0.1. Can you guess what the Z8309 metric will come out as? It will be 5.0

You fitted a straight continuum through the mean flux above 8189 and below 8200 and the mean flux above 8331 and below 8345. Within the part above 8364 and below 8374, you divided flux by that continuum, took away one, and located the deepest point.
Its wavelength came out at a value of 8368.70 AA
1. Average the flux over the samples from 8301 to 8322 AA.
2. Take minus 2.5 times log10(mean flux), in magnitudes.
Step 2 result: -2.82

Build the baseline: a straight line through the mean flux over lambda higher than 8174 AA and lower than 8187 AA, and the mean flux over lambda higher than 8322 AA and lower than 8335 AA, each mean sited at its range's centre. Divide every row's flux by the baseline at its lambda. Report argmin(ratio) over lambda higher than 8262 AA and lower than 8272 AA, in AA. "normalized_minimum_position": 8263.38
